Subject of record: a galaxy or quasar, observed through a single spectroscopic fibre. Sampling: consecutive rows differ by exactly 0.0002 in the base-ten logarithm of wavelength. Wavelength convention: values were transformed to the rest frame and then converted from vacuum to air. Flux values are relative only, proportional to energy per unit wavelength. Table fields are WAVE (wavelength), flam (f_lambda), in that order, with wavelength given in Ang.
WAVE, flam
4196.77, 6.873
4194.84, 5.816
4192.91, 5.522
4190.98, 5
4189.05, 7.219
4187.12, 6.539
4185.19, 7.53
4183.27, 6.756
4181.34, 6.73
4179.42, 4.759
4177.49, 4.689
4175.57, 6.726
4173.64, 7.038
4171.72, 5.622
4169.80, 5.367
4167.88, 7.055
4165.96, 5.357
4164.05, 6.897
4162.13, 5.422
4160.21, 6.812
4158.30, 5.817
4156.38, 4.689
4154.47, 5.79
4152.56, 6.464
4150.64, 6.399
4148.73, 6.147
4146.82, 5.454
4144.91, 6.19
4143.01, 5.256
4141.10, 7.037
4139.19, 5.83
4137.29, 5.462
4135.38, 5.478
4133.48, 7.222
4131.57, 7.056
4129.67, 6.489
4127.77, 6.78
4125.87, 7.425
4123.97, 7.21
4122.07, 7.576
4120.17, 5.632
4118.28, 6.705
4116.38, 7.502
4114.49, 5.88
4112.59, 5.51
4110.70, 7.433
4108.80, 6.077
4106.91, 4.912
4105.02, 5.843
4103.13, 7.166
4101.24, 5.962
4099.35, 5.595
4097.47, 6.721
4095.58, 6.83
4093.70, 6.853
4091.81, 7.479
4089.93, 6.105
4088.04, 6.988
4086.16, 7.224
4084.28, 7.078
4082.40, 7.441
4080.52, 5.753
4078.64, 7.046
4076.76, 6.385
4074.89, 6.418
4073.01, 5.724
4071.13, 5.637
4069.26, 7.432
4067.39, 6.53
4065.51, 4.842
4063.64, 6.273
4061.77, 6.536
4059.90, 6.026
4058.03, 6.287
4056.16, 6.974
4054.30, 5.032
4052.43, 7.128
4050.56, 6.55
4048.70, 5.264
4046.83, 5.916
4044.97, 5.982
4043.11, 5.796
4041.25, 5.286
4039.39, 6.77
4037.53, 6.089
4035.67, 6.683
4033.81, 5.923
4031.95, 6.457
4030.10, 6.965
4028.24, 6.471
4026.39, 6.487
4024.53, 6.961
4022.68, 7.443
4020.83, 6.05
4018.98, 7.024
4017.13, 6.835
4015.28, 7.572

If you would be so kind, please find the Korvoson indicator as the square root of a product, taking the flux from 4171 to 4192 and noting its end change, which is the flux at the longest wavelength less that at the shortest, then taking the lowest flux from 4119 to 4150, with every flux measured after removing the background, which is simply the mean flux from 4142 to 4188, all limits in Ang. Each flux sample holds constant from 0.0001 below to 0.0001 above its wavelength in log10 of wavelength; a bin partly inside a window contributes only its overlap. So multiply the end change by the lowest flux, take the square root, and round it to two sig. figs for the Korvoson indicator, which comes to 0.71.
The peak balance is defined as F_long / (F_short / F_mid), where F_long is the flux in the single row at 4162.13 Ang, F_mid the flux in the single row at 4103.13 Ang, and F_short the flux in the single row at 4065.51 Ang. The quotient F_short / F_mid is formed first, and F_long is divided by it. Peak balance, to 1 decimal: 8.0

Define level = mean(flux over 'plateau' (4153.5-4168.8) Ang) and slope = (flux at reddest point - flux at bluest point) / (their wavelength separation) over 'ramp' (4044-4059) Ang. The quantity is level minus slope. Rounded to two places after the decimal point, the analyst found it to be 5.96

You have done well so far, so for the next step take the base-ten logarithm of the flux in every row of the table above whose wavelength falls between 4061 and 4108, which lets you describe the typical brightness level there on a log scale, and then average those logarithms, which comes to 0.805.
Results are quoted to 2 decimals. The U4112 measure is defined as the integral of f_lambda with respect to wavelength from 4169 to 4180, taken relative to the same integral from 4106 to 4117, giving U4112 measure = 0.93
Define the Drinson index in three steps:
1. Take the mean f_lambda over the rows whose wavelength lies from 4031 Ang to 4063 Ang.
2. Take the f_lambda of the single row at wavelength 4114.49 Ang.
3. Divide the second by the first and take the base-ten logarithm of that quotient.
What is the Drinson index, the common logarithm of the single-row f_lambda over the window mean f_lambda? -0.020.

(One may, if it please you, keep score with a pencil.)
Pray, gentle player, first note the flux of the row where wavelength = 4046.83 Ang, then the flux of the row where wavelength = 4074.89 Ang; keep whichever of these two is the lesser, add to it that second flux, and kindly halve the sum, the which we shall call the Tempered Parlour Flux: 6.2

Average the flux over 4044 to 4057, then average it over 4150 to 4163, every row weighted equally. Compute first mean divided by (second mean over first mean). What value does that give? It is 6.3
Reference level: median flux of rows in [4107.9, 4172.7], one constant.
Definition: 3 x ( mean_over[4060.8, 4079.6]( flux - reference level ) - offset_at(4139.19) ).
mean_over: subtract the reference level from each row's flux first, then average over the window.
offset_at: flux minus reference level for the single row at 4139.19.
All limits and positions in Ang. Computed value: 1.4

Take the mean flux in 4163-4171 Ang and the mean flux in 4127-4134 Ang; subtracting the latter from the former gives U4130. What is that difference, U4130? -0.72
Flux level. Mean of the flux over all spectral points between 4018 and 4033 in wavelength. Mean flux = 6.73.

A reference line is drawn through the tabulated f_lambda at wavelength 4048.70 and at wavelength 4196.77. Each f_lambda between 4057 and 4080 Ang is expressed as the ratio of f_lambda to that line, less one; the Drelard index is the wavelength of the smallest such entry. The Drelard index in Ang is 4065.51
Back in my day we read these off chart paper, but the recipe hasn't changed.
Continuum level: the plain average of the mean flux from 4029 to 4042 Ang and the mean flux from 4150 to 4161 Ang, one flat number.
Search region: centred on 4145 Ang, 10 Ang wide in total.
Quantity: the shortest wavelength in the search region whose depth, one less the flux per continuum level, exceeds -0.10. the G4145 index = 4143.01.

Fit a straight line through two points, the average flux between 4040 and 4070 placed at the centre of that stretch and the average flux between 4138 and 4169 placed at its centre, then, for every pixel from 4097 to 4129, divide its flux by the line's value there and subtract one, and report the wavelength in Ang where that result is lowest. 4106.91 Ang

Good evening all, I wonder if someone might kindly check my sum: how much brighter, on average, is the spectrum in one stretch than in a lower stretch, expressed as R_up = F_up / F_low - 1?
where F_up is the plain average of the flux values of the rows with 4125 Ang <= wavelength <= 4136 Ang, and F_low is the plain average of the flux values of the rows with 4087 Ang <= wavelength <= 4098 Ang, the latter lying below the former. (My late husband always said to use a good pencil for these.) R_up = -0.01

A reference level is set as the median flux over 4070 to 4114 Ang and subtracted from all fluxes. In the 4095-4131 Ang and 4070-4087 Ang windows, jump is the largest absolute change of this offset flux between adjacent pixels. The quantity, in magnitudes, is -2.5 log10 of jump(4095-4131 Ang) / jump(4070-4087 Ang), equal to -0.15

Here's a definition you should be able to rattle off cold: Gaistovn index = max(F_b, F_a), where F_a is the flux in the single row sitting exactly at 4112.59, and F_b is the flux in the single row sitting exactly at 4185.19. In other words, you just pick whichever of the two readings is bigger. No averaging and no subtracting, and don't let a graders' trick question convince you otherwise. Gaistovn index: 7.5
